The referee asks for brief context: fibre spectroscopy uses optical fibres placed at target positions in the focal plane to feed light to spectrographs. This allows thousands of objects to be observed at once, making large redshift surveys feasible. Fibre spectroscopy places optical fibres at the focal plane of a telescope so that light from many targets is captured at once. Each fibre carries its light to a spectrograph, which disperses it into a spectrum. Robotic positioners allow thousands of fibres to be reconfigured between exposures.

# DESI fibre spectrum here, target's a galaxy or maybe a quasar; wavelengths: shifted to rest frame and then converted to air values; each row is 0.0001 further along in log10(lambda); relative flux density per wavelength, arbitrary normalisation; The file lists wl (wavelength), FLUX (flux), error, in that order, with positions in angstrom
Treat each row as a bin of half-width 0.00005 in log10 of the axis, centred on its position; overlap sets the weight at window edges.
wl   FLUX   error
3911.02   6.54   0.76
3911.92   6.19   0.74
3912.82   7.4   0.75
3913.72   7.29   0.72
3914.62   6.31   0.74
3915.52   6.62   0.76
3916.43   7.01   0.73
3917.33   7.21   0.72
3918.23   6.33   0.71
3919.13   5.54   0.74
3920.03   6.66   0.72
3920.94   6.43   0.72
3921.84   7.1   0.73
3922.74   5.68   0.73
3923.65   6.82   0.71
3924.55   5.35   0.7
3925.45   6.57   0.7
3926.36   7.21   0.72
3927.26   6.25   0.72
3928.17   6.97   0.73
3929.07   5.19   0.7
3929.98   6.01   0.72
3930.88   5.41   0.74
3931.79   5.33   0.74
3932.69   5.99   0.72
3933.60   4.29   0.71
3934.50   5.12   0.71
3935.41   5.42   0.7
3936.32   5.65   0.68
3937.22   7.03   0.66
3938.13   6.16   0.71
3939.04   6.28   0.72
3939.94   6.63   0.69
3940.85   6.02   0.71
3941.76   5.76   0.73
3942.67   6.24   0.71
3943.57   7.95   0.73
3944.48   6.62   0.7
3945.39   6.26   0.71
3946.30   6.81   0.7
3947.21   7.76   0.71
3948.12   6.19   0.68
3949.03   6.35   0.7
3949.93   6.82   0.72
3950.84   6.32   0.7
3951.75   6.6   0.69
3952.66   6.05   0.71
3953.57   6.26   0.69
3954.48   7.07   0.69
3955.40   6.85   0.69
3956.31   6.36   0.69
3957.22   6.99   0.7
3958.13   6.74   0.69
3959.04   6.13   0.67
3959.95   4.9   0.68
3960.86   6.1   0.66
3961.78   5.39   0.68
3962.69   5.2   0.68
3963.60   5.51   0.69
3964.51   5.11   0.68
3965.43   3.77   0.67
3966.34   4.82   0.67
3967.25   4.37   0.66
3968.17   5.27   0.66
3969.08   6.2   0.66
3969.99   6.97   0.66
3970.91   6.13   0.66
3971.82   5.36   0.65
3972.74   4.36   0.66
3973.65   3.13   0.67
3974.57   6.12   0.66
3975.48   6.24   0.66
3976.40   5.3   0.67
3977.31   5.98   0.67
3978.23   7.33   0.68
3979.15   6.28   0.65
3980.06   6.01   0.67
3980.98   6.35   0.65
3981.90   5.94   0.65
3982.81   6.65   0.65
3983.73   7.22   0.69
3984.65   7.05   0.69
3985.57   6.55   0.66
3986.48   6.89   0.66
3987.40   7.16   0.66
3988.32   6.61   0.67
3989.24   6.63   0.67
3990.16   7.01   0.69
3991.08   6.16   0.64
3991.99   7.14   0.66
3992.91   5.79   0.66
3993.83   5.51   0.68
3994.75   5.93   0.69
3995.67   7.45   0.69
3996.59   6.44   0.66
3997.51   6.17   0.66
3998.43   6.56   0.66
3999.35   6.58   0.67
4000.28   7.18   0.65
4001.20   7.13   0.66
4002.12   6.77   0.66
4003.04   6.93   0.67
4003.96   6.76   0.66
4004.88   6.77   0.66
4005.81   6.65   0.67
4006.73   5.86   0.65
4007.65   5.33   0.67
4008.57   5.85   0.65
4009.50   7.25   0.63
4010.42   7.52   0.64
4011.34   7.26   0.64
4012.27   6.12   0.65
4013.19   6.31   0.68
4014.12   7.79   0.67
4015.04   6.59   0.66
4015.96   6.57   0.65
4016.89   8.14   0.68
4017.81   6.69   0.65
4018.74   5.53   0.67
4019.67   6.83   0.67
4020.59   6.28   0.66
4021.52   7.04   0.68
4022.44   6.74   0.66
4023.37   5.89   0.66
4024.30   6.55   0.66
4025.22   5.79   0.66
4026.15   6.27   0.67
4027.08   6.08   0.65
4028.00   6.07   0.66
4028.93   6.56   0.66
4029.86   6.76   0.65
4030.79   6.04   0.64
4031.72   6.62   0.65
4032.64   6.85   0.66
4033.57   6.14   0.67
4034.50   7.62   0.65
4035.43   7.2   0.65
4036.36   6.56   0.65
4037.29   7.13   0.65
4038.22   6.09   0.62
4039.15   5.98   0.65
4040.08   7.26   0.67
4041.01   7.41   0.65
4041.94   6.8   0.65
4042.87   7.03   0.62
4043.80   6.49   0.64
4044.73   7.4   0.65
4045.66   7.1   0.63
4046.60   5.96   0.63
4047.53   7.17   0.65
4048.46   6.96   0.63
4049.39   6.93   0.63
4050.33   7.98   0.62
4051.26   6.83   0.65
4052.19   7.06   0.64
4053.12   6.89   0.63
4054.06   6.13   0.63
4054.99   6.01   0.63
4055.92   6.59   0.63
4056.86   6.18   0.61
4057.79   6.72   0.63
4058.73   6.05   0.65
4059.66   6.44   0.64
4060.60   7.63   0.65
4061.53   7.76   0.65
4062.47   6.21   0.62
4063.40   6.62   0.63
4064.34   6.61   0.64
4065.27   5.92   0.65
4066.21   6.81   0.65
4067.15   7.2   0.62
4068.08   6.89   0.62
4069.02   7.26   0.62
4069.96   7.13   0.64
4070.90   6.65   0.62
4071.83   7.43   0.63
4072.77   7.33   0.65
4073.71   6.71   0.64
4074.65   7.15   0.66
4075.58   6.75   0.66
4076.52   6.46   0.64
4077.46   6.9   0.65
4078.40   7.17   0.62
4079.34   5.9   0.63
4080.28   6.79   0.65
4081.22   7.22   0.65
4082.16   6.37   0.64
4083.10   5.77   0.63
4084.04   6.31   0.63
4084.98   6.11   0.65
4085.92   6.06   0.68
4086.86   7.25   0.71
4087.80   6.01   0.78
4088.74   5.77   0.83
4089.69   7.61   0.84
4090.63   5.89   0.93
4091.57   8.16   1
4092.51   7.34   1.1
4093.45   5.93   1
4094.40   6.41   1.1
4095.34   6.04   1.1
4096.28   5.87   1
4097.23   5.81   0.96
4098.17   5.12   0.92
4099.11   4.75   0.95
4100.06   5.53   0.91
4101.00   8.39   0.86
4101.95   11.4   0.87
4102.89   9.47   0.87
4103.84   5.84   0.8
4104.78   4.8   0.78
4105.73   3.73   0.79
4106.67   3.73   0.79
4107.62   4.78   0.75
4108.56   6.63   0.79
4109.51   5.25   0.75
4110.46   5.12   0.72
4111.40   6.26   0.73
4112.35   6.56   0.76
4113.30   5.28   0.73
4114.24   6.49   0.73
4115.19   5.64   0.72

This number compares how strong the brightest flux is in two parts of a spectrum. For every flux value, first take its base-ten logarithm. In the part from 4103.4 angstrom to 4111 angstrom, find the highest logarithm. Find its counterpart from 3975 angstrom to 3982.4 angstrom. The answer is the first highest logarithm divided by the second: 0.95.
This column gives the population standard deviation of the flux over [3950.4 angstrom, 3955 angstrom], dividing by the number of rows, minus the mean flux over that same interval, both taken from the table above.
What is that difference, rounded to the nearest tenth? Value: -6.1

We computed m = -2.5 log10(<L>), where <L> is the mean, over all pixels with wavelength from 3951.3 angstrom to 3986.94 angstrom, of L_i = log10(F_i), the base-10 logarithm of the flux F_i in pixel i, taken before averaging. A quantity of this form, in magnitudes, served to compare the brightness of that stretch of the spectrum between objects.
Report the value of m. 0.288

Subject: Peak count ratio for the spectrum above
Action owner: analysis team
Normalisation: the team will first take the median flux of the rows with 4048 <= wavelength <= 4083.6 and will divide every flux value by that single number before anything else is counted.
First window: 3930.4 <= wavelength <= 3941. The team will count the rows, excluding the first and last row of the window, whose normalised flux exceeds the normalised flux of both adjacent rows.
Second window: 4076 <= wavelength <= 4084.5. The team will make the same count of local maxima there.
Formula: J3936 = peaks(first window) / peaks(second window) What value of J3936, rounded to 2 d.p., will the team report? 1.50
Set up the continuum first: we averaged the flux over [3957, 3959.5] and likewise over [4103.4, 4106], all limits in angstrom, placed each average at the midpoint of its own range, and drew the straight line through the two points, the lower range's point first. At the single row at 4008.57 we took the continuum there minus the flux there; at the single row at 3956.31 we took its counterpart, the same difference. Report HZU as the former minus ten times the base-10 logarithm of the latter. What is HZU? 6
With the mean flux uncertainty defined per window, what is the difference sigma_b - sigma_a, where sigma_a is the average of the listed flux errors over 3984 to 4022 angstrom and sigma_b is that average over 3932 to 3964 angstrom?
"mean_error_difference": 0.034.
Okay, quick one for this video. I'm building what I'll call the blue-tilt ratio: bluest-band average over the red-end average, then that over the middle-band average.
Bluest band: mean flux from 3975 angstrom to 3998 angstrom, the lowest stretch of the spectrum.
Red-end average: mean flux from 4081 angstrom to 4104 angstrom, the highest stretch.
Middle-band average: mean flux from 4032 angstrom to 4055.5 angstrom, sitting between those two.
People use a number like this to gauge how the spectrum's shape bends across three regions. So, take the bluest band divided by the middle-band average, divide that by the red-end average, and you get 0.1421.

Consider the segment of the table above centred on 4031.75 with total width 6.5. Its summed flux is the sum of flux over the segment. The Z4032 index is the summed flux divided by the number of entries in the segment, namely 6.66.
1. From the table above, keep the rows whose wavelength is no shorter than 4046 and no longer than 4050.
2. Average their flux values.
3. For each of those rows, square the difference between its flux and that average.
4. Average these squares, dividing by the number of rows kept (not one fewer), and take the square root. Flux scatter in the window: 0.47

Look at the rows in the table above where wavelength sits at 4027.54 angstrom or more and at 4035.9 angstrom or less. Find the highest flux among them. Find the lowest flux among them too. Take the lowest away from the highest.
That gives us 1.58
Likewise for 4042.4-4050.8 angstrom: 2.02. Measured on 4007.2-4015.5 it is 2.46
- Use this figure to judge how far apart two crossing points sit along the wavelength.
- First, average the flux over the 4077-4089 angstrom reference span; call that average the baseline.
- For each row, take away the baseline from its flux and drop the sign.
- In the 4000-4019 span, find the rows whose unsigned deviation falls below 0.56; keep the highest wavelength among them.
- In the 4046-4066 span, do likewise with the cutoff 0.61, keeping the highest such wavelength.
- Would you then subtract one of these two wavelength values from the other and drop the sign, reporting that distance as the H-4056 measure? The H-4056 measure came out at 47.5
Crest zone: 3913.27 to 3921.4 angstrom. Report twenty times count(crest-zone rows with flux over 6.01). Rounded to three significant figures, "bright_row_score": 160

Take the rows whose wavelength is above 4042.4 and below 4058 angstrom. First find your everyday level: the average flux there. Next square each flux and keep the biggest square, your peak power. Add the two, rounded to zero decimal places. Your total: 70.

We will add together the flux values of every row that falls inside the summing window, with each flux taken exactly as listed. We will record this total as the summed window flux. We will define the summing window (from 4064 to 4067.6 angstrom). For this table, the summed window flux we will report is 27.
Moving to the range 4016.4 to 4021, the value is 33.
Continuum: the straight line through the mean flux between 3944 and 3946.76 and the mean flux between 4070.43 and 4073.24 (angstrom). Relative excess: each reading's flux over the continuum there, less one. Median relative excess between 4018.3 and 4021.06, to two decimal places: -0.09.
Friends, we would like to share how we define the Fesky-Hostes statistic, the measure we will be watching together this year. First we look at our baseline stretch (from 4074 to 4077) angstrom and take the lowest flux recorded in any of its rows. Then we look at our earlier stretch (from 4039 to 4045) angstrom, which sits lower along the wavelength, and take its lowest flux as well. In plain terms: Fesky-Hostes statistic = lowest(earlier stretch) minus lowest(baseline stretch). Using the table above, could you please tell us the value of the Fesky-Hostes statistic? -0.48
